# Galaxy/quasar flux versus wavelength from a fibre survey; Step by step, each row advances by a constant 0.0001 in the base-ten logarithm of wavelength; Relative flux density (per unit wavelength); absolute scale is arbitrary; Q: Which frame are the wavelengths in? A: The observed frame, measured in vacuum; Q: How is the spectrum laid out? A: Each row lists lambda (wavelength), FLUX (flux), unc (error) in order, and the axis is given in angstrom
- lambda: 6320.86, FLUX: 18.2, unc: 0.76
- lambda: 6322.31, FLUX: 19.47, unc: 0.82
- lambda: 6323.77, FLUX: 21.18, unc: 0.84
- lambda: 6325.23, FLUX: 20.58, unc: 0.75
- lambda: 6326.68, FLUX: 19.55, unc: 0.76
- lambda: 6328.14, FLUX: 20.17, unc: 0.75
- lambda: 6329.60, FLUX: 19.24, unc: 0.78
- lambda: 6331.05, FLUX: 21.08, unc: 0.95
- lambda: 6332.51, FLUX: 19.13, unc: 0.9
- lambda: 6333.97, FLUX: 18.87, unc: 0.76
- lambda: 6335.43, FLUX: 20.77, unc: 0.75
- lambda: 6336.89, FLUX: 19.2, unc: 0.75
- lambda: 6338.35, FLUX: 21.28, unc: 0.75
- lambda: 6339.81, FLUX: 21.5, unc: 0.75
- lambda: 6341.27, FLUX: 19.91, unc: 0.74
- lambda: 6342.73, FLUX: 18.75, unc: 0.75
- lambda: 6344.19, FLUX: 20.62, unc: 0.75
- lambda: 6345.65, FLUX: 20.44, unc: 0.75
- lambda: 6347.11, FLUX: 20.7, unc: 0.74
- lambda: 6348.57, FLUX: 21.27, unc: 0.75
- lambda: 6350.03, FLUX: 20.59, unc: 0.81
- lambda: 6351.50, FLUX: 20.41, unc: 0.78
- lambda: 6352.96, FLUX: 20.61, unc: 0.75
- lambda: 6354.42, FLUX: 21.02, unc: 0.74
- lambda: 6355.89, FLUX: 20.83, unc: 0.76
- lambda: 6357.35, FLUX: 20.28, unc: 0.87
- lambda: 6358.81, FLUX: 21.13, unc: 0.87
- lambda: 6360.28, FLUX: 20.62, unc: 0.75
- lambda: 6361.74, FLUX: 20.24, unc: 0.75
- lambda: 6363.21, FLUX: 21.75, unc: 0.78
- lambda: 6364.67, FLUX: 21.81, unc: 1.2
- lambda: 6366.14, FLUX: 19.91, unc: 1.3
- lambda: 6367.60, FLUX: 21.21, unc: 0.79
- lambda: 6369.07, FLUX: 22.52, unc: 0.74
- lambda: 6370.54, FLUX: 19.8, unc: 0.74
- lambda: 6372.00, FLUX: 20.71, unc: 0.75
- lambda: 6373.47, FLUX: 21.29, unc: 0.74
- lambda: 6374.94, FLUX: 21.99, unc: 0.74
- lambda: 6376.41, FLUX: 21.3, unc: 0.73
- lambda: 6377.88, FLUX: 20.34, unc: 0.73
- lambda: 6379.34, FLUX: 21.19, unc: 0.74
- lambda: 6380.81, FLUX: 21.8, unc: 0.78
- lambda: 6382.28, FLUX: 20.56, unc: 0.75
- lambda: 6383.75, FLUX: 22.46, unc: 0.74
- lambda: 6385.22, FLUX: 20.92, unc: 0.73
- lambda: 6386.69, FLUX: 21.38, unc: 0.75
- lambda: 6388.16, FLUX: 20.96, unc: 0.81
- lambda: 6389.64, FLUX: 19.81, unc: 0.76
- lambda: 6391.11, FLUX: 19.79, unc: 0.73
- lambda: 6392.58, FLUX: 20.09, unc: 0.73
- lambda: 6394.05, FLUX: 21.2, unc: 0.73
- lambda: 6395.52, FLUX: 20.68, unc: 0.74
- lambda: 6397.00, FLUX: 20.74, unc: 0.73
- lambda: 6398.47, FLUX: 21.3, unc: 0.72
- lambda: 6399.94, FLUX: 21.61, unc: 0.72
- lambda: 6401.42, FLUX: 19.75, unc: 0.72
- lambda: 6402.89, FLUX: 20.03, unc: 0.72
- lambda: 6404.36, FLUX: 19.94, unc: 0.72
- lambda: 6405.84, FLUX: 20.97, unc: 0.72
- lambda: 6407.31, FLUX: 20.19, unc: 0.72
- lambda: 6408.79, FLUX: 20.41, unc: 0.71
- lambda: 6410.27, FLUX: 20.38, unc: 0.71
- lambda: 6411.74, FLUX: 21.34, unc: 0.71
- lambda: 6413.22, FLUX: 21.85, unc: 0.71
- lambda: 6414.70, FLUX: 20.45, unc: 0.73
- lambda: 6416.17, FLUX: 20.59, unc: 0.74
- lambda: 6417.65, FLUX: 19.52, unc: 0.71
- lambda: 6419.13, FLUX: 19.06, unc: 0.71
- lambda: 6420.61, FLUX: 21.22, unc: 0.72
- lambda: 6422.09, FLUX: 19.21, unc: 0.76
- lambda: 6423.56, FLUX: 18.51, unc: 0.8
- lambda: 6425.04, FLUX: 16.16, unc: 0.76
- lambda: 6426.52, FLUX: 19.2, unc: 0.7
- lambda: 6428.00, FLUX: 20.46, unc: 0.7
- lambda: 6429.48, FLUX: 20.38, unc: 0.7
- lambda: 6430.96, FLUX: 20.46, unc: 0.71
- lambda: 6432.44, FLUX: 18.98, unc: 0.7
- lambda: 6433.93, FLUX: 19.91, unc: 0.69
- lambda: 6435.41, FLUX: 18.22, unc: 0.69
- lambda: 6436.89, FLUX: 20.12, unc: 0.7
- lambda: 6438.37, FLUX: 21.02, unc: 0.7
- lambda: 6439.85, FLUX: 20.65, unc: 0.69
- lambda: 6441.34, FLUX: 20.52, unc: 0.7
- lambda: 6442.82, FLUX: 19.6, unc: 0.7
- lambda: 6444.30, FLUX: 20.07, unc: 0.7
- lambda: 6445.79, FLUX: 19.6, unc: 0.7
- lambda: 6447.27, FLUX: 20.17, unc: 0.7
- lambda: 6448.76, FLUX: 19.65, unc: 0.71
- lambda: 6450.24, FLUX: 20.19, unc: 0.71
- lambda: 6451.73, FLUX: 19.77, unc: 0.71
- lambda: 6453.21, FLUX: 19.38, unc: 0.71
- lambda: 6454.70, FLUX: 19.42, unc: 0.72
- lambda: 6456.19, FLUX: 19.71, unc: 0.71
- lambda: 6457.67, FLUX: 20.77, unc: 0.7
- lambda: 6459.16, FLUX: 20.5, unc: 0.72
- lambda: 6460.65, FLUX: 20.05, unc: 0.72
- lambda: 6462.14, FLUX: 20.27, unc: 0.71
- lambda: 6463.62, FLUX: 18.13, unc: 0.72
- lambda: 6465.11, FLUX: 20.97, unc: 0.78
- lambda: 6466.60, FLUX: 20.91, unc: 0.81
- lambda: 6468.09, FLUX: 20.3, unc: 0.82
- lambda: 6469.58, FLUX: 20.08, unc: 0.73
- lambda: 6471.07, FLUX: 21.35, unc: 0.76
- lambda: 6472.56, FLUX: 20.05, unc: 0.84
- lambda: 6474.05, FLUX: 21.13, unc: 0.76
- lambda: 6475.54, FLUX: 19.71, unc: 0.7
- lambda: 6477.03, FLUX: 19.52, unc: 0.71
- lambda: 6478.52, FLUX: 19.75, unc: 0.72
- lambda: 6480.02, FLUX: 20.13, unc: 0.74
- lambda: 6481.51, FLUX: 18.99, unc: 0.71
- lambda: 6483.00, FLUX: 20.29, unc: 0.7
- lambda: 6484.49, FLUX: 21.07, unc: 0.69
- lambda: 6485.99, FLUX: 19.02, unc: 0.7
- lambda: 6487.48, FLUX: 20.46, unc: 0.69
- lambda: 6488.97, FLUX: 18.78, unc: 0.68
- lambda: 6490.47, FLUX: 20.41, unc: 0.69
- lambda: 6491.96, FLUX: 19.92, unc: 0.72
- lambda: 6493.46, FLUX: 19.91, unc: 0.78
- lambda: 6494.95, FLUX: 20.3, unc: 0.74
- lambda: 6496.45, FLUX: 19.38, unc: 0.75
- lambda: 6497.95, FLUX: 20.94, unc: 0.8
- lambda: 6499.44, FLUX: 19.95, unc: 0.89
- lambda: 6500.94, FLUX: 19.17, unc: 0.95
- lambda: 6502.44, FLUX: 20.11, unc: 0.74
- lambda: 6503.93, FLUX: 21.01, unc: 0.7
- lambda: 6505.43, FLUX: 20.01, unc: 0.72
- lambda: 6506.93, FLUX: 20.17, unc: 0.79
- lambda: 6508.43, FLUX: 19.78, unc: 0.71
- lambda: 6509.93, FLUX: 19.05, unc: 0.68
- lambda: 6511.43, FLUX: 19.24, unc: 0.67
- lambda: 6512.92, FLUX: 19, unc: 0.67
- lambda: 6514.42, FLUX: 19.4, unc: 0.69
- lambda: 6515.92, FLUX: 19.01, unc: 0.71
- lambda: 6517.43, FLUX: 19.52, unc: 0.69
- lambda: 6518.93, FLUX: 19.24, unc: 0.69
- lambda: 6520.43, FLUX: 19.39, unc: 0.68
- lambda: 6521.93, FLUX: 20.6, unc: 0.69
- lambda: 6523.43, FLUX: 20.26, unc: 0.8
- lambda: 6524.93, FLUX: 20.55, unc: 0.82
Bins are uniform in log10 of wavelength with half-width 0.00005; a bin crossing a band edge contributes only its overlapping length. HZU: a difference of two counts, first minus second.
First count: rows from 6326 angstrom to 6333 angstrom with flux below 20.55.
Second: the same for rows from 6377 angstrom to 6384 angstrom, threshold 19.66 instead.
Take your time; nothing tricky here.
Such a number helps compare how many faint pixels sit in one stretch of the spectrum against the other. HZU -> 4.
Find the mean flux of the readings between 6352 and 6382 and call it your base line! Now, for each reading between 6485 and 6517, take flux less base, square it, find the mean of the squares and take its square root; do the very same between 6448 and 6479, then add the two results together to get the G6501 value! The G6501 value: 2.6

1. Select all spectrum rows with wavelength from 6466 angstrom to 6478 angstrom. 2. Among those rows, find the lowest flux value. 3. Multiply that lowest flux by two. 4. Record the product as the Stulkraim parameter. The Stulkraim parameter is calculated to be 39.0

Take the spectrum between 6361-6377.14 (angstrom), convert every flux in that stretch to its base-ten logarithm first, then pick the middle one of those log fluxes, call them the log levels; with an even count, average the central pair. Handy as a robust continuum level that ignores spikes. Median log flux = 1.33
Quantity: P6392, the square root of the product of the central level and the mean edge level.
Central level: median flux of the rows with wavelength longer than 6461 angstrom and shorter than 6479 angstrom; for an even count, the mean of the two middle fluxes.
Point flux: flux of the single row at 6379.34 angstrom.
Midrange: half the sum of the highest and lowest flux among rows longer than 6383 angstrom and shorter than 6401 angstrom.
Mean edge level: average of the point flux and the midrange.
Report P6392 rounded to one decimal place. 20.7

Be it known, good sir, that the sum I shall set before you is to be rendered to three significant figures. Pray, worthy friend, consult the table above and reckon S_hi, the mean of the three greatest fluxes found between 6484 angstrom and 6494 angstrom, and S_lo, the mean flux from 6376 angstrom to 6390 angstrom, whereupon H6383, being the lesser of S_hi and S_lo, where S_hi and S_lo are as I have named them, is 20.6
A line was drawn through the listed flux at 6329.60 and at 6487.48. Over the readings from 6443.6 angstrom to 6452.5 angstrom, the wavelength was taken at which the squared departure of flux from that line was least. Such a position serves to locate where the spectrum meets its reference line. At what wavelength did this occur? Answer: 6450.24 angstrom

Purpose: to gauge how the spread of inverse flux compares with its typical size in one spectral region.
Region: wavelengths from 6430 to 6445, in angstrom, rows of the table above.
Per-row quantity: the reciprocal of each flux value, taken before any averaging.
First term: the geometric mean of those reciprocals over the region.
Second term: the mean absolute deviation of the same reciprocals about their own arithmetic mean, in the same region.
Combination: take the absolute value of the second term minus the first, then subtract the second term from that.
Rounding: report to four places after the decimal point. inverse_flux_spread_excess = 0.0469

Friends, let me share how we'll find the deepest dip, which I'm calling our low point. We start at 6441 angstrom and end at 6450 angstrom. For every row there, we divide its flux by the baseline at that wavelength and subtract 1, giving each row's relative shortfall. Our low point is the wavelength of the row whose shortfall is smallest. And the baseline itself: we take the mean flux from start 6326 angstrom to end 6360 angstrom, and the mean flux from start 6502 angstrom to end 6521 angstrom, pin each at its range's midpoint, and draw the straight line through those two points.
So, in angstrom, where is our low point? 6442.82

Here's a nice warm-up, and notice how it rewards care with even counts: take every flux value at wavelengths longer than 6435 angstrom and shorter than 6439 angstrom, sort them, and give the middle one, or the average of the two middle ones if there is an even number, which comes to 20.1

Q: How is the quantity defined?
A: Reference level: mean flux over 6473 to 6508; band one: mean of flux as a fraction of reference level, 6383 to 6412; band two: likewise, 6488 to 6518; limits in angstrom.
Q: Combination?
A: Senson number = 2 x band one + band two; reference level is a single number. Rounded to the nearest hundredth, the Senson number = 3.06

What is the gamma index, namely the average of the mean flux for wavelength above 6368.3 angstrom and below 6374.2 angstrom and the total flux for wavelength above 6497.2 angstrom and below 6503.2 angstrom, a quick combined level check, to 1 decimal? 50.6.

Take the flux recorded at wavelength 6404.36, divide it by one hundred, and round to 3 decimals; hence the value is 0.199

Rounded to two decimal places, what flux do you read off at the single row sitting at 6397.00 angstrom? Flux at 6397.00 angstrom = 20.74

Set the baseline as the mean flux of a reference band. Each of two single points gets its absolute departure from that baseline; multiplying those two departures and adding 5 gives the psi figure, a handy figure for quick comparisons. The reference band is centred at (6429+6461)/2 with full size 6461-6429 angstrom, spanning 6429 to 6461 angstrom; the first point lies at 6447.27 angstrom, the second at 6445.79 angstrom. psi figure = 5.08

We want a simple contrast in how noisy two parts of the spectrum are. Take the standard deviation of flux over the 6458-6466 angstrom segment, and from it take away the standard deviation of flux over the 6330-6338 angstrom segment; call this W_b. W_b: 0.1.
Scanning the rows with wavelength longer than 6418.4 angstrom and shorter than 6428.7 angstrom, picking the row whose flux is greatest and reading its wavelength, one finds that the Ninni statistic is 6420.61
